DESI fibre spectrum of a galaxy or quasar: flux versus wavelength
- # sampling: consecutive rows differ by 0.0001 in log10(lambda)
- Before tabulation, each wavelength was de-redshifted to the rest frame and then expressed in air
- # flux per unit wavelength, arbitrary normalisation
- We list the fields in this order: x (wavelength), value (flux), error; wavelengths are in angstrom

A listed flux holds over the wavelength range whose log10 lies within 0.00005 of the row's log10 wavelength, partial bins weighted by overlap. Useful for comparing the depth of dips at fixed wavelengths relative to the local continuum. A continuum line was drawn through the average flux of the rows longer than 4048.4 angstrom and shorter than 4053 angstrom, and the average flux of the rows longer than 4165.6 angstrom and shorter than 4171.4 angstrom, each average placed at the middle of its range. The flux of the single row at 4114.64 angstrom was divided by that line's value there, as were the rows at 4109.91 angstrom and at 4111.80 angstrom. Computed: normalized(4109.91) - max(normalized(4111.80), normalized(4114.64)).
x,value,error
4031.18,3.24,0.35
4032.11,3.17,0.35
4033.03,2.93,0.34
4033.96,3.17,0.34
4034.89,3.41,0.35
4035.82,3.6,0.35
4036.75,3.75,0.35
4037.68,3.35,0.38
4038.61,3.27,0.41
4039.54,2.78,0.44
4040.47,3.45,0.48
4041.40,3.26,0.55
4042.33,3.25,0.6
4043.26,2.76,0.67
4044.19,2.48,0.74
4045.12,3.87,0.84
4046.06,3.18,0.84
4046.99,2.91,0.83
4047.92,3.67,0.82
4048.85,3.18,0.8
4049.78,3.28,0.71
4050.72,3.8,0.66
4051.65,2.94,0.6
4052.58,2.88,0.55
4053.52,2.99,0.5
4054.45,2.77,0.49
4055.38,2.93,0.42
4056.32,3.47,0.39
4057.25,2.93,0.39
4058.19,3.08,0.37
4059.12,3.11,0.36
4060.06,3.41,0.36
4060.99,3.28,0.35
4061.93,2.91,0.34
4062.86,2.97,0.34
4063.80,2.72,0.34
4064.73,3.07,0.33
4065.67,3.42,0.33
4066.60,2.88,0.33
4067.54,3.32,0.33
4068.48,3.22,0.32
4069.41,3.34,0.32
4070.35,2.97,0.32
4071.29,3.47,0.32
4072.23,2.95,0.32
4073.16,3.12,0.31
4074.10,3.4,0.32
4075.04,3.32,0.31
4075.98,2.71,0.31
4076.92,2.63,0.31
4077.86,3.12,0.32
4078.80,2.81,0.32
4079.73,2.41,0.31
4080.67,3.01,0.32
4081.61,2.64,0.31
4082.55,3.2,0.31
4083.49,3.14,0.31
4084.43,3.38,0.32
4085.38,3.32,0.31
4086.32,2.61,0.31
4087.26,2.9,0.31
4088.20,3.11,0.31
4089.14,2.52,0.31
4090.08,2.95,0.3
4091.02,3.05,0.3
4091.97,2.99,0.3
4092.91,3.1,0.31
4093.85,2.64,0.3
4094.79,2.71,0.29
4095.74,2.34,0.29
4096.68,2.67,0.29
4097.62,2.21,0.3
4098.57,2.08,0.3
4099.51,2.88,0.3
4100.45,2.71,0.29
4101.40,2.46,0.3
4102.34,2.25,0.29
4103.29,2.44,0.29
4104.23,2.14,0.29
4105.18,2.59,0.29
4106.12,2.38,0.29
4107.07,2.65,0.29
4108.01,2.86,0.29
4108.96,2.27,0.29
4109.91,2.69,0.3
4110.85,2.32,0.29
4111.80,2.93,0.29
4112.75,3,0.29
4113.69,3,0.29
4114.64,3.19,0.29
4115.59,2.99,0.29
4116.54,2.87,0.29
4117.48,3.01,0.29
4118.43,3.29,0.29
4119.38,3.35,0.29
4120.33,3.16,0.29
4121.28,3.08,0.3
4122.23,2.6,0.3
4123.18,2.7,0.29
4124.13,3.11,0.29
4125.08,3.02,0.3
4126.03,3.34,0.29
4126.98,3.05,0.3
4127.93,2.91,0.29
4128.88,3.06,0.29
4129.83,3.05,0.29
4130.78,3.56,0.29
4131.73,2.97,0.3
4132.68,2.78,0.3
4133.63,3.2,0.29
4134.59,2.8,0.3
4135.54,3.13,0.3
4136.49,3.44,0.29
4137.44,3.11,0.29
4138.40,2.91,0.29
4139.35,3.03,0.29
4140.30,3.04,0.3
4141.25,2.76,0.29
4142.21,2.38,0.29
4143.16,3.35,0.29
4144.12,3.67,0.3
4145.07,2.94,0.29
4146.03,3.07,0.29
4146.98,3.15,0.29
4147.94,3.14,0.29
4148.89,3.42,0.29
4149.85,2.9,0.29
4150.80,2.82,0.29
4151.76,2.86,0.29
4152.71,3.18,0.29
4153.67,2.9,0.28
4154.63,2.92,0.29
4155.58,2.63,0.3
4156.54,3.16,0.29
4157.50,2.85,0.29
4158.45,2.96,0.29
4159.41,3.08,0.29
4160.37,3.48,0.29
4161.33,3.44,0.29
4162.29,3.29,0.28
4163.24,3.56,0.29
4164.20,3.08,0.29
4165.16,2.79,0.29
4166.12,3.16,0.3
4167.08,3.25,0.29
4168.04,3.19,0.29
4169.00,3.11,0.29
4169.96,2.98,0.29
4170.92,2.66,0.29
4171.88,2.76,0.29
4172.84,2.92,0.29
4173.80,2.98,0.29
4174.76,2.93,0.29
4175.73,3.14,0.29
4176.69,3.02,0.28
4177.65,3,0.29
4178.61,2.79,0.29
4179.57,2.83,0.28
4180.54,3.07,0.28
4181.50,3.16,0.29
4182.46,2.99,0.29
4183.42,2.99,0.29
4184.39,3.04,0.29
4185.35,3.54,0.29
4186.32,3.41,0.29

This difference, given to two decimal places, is -0.16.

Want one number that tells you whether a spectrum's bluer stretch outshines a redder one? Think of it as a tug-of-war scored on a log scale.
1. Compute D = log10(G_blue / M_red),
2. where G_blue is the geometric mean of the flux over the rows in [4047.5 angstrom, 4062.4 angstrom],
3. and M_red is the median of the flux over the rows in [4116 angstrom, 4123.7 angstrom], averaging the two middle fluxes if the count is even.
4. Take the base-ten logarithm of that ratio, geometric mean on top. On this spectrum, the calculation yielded 0.015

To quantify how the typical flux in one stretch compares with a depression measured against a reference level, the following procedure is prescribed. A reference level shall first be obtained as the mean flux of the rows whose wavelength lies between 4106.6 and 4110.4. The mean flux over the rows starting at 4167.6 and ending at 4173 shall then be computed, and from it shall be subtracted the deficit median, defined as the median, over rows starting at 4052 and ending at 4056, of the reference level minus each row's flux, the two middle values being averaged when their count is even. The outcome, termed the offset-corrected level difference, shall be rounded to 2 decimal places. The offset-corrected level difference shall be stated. 3.22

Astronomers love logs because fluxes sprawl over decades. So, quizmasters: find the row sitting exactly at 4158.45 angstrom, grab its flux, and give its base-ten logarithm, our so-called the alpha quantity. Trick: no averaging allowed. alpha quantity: 0.47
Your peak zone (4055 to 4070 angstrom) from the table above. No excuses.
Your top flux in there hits 3.47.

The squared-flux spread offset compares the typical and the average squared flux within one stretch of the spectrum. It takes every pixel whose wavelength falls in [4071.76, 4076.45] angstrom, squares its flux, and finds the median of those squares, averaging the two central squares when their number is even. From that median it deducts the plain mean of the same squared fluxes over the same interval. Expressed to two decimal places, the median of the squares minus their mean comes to 0.06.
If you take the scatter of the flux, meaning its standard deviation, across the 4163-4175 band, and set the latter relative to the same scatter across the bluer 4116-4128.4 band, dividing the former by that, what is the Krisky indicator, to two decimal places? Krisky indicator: 1.04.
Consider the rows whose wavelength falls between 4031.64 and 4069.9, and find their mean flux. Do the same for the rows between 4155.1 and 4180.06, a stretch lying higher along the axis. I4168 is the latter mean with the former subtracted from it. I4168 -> -0.13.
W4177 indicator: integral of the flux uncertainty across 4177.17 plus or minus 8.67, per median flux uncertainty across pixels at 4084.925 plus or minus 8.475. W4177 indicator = 16.1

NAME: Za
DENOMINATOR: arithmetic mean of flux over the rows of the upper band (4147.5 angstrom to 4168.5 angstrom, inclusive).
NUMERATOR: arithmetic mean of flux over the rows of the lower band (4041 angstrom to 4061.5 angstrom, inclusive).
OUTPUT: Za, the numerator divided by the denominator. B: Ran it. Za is 1.02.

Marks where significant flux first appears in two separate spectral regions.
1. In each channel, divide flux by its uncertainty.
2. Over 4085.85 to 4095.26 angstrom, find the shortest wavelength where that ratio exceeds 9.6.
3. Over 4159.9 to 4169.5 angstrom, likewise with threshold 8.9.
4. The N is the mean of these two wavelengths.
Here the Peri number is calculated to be 4124.3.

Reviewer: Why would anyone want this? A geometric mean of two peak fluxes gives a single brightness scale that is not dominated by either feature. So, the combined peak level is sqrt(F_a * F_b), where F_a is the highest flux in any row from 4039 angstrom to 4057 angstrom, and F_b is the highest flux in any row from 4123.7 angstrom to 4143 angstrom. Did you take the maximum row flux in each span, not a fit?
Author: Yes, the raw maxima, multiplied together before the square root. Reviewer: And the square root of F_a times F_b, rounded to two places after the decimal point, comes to 3.71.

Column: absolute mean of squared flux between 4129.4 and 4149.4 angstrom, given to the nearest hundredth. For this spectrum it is 9.63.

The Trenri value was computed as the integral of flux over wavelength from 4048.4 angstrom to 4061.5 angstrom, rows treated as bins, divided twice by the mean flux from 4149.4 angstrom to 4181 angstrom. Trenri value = 4.5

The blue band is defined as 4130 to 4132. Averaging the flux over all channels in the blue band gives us 3.27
